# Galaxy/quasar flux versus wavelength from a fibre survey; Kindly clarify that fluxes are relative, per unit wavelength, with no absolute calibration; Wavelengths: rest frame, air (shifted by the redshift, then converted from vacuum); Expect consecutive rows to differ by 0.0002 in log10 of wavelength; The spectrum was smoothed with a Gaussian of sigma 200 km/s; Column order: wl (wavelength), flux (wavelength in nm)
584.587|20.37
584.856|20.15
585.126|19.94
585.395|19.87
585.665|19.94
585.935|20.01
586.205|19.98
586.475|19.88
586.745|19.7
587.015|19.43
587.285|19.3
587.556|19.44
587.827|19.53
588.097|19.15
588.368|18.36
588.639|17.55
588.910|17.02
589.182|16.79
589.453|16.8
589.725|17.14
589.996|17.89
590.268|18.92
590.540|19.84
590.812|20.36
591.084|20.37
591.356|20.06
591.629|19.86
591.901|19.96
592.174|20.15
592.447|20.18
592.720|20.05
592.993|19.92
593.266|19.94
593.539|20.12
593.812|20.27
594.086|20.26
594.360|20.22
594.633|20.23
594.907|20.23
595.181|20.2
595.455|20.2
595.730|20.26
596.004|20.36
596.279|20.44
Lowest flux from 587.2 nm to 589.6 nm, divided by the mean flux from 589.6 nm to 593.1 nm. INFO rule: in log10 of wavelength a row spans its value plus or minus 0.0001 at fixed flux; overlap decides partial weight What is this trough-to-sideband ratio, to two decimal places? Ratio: 0.86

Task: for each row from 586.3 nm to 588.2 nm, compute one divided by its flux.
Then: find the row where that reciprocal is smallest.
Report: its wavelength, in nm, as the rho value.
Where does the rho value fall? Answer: 586.475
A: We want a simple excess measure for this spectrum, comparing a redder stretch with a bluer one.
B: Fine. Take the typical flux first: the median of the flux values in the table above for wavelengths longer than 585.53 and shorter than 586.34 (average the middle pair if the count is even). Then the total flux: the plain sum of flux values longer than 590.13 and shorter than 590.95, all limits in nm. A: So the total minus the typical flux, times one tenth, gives 3.91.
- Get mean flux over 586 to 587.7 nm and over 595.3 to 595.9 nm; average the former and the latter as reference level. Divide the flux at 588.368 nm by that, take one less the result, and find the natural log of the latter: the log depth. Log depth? -2.54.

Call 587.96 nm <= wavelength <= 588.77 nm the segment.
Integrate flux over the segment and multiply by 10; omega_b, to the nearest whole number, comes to 149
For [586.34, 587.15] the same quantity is 159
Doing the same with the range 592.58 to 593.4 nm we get 164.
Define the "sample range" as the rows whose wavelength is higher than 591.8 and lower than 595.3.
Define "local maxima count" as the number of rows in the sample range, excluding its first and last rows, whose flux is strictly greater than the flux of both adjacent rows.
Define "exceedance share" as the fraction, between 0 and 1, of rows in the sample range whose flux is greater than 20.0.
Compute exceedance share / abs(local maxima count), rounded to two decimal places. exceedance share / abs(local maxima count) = 0.38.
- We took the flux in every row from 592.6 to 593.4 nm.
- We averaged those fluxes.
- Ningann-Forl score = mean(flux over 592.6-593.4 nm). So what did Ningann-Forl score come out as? 20.0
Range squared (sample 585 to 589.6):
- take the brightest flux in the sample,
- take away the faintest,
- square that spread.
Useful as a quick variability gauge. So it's 10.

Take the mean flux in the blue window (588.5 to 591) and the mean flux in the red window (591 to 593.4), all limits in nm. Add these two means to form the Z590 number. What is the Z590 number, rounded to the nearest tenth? 38.1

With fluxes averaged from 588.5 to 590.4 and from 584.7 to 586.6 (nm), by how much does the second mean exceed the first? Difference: 2.5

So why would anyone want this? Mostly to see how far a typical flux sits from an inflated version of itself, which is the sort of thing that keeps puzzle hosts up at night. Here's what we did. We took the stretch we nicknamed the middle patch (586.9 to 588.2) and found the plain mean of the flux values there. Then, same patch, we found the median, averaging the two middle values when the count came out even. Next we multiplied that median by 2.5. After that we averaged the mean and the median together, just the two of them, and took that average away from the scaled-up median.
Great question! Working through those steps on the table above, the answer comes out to 29.2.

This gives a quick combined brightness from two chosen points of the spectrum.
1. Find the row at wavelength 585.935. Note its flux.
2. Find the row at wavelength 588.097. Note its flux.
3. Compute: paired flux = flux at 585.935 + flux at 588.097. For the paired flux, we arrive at 39.2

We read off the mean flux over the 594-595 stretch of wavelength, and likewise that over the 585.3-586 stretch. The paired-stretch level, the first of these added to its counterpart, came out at 40.2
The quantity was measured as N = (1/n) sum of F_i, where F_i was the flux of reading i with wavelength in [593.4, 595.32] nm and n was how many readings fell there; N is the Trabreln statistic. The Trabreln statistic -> 20.2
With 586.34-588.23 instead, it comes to 19.5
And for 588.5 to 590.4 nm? 17.4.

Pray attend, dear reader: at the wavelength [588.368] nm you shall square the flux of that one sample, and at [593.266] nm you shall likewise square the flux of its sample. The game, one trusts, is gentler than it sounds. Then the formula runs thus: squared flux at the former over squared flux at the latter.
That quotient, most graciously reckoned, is 0.85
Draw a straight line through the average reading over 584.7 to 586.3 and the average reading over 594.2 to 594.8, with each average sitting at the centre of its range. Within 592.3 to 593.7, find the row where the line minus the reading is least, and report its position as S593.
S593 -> 592.447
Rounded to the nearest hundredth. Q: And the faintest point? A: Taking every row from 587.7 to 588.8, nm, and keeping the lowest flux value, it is 17.55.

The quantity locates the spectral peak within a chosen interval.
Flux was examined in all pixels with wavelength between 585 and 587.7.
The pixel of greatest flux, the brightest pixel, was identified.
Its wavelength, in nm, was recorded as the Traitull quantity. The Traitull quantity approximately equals 585.935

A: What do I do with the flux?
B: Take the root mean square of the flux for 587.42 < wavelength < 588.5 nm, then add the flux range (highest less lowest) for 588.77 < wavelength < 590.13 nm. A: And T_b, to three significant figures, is 20.2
